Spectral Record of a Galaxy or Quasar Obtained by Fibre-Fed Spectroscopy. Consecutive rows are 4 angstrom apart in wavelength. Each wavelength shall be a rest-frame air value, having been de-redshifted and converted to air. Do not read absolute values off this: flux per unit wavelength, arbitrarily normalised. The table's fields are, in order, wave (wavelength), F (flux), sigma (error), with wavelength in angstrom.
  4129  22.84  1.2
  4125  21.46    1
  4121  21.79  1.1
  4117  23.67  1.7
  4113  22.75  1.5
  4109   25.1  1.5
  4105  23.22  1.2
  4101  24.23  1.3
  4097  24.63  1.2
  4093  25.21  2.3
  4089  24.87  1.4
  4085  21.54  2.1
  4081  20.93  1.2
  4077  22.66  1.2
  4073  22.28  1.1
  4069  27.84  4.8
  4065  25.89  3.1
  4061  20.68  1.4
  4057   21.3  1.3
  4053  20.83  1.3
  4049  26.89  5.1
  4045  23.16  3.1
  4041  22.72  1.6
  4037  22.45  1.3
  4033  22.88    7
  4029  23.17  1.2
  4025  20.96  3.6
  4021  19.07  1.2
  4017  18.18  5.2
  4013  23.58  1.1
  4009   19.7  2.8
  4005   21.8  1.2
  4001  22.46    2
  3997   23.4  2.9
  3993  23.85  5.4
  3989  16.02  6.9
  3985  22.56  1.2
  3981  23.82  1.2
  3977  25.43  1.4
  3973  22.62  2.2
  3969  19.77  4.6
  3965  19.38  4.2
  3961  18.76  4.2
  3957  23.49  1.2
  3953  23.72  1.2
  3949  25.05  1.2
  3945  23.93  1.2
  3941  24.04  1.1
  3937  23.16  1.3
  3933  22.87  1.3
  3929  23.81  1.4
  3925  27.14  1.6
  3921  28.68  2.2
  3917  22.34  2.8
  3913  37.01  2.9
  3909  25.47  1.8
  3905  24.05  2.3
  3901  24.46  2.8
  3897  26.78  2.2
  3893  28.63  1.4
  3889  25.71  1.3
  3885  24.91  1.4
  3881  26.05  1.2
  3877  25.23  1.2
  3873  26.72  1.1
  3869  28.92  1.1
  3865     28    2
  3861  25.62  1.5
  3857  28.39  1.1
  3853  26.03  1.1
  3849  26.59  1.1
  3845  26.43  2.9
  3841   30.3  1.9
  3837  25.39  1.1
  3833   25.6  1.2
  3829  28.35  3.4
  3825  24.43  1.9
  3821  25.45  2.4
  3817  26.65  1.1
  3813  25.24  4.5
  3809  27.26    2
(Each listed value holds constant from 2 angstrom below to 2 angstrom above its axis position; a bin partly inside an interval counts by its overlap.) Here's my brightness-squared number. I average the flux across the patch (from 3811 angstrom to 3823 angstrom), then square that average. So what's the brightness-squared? 665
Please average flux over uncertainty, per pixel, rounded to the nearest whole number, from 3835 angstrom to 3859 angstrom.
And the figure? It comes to 20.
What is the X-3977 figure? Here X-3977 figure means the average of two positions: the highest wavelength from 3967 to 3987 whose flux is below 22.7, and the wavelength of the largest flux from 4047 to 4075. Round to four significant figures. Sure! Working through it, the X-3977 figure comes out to 4027 angstrom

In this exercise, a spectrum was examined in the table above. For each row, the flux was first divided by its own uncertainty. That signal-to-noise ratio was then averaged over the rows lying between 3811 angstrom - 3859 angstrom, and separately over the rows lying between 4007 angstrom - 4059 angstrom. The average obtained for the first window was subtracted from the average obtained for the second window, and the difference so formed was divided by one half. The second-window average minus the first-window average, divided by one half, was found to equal -11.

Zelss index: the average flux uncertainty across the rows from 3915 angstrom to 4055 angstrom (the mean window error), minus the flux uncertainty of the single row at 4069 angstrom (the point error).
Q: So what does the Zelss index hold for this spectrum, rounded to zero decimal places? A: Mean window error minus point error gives -2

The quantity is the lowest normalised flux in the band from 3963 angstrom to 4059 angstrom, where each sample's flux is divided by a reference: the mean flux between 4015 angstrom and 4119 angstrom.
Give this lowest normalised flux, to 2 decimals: 0.70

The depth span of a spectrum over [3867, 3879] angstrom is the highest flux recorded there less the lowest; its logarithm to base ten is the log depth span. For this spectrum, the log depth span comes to 0.57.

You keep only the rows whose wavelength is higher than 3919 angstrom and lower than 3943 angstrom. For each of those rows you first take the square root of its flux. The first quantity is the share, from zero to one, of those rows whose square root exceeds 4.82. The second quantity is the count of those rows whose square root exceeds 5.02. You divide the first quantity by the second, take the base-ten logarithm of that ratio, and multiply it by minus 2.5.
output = 1.2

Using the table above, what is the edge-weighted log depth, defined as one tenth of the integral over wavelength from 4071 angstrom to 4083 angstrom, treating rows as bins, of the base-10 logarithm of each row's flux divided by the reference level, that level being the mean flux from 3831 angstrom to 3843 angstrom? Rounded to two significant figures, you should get -0.11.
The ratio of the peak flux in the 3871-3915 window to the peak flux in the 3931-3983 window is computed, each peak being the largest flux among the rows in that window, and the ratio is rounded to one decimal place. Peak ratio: 1.5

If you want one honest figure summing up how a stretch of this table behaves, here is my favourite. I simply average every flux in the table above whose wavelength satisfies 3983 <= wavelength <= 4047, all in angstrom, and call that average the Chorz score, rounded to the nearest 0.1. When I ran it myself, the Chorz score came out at 21.6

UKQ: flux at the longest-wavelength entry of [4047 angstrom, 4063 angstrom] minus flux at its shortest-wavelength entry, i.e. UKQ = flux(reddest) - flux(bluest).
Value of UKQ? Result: -6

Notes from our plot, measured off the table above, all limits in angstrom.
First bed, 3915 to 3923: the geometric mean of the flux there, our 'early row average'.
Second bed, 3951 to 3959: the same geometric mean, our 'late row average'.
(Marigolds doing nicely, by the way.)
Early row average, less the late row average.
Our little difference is 1.7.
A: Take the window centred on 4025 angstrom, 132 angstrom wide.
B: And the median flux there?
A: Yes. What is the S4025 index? 22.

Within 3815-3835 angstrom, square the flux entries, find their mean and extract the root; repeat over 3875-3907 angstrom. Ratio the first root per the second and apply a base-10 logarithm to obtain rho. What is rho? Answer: 0.01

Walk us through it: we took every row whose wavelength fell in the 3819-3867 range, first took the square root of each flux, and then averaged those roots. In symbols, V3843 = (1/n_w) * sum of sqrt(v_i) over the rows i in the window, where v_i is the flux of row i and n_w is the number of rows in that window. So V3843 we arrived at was 5.17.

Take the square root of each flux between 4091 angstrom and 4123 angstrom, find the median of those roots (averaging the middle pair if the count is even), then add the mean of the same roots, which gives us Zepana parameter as 9.77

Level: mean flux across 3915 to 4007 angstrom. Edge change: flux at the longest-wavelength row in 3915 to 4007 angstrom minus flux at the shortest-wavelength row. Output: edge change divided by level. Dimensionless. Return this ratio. -0.024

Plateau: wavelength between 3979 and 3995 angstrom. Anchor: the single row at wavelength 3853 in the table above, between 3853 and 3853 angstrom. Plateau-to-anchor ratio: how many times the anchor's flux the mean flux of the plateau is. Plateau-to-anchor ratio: 0.83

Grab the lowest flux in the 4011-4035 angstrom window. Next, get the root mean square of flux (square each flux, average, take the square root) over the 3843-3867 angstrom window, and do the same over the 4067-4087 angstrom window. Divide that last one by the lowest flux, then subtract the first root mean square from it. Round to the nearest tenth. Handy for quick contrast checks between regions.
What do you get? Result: -25.6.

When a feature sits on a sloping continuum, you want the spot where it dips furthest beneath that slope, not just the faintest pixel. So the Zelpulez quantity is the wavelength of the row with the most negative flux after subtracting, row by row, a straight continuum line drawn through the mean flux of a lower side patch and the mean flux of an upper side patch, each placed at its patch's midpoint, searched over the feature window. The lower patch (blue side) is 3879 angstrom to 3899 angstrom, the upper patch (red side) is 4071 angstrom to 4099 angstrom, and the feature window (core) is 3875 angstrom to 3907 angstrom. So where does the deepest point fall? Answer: 3905 angstrom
